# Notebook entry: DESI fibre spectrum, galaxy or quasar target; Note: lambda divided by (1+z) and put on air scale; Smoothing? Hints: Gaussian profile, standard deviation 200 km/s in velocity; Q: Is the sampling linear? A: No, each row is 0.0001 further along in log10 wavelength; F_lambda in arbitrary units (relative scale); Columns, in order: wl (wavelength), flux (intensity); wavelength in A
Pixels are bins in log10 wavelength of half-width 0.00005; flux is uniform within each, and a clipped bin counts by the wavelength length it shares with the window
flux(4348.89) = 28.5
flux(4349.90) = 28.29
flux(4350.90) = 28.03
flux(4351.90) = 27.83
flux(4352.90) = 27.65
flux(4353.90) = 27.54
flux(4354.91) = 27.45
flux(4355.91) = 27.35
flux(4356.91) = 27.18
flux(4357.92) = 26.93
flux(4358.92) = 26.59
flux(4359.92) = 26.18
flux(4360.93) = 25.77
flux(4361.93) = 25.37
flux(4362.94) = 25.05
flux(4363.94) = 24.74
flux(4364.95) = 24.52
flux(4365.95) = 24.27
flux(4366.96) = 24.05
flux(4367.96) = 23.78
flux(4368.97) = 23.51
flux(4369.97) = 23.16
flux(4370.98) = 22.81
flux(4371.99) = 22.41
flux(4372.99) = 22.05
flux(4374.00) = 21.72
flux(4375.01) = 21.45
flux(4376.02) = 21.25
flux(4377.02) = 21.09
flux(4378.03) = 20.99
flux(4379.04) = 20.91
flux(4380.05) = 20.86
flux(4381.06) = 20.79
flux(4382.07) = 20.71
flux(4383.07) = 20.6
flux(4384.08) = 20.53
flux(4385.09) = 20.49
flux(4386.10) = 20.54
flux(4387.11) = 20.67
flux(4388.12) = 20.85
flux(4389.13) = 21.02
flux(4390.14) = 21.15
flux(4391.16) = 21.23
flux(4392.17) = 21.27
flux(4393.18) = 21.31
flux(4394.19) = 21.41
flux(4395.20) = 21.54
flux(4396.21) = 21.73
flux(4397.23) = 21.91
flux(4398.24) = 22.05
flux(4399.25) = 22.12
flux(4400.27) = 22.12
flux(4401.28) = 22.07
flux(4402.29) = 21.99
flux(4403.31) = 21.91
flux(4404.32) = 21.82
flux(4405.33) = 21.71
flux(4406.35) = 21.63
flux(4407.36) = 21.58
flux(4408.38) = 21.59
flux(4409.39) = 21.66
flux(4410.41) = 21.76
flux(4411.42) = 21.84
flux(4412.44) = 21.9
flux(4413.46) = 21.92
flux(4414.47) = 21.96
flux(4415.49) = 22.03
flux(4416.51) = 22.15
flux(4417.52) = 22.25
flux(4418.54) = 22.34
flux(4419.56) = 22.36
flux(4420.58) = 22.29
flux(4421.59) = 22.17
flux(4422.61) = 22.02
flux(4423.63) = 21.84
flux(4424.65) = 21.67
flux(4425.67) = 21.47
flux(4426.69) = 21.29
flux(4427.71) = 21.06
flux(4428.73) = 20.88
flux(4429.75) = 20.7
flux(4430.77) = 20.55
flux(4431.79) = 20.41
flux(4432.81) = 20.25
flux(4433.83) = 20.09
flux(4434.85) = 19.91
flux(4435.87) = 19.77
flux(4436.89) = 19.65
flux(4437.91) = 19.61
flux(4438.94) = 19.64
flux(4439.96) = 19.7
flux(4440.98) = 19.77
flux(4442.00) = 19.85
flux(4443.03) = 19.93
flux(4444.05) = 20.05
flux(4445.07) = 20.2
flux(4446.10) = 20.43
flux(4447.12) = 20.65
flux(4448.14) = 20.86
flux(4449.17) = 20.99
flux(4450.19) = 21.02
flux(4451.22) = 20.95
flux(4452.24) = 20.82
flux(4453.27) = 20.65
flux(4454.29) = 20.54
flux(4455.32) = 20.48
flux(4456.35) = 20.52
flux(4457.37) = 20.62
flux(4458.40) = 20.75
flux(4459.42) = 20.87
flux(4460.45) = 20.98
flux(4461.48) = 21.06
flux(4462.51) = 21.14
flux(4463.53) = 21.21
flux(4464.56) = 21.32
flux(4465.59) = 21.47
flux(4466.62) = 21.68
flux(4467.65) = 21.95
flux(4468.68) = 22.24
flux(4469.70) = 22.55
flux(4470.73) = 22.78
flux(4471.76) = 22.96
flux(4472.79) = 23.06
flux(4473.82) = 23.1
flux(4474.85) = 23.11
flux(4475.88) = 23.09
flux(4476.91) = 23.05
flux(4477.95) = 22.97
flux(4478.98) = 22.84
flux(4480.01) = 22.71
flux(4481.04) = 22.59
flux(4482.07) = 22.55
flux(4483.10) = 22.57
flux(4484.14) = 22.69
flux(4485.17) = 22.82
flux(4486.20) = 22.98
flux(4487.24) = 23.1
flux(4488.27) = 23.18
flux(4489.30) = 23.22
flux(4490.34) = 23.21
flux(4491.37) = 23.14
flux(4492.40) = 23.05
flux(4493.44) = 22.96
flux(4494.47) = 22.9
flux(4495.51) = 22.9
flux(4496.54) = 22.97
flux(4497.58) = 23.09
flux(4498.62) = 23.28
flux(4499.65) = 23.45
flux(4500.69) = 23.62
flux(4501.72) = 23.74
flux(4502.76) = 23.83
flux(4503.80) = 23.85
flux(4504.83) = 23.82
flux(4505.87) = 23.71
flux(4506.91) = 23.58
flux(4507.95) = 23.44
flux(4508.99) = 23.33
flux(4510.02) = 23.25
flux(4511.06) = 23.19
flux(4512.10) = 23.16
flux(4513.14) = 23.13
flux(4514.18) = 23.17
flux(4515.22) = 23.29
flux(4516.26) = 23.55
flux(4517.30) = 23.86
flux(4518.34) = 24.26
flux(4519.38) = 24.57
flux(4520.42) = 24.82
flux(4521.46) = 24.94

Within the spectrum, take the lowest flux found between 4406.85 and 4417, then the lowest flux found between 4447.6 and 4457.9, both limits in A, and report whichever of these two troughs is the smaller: 20.5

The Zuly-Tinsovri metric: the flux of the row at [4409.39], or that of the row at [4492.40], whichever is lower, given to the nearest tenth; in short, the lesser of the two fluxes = 21.7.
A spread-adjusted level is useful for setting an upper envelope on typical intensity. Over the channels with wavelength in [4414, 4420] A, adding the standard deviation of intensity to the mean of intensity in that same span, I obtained 22.3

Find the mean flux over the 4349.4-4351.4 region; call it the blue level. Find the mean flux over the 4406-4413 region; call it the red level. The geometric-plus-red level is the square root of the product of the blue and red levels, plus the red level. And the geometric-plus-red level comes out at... 46.4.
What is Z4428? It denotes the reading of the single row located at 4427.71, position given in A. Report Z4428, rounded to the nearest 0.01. 21.06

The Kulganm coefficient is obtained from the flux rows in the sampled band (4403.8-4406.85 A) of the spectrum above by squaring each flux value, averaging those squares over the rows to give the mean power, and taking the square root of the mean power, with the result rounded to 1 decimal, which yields 21.7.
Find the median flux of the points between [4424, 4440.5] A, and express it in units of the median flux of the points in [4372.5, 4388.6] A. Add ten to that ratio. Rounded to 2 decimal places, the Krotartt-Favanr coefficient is 10.97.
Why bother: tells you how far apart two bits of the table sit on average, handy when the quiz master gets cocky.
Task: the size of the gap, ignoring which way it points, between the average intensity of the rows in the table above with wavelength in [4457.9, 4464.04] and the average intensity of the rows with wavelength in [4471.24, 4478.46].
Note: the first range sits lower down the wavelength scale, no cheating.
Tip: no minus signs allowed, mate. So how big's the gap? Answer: 2.0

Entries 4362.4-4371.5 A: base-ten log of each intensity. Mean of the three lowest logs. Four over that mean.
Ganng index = 2.93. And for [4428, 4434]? 3.06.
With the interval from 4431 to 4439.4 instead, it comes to 3.09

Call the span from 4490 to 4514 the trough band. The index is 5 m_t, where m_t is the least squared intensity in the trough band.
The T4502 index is 2622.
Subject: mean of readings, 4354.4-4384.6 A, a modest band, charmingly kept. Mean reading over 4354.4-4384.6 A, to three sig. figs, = 23.5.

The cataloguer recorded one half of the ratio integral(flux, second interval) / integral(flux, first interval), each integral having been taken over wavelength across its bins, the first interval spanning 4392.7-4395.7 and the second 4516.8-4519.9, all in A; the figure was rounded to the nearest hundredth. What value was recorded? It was 0.58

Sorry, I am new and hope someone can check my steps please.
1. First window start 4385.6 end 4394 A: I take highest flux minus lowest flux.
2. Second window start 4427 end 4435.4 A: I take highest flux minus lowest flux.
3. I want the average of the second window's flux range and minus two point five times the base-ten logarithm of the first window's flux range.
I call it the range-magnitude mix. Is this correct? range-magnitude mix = 0.7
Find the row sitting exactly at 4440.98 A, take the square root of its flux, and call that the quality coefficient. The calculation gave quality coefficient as 4.4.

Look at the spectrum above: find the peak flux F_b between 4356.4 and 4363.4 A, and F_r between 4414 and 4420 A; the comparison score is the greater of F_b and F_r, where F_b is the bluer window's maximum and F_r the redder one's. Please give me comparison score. 27.2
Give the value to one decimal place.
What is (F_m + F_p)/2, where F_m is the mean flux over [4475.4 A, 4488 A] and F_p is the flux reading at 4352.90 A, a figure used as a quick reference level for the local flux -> 25.2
